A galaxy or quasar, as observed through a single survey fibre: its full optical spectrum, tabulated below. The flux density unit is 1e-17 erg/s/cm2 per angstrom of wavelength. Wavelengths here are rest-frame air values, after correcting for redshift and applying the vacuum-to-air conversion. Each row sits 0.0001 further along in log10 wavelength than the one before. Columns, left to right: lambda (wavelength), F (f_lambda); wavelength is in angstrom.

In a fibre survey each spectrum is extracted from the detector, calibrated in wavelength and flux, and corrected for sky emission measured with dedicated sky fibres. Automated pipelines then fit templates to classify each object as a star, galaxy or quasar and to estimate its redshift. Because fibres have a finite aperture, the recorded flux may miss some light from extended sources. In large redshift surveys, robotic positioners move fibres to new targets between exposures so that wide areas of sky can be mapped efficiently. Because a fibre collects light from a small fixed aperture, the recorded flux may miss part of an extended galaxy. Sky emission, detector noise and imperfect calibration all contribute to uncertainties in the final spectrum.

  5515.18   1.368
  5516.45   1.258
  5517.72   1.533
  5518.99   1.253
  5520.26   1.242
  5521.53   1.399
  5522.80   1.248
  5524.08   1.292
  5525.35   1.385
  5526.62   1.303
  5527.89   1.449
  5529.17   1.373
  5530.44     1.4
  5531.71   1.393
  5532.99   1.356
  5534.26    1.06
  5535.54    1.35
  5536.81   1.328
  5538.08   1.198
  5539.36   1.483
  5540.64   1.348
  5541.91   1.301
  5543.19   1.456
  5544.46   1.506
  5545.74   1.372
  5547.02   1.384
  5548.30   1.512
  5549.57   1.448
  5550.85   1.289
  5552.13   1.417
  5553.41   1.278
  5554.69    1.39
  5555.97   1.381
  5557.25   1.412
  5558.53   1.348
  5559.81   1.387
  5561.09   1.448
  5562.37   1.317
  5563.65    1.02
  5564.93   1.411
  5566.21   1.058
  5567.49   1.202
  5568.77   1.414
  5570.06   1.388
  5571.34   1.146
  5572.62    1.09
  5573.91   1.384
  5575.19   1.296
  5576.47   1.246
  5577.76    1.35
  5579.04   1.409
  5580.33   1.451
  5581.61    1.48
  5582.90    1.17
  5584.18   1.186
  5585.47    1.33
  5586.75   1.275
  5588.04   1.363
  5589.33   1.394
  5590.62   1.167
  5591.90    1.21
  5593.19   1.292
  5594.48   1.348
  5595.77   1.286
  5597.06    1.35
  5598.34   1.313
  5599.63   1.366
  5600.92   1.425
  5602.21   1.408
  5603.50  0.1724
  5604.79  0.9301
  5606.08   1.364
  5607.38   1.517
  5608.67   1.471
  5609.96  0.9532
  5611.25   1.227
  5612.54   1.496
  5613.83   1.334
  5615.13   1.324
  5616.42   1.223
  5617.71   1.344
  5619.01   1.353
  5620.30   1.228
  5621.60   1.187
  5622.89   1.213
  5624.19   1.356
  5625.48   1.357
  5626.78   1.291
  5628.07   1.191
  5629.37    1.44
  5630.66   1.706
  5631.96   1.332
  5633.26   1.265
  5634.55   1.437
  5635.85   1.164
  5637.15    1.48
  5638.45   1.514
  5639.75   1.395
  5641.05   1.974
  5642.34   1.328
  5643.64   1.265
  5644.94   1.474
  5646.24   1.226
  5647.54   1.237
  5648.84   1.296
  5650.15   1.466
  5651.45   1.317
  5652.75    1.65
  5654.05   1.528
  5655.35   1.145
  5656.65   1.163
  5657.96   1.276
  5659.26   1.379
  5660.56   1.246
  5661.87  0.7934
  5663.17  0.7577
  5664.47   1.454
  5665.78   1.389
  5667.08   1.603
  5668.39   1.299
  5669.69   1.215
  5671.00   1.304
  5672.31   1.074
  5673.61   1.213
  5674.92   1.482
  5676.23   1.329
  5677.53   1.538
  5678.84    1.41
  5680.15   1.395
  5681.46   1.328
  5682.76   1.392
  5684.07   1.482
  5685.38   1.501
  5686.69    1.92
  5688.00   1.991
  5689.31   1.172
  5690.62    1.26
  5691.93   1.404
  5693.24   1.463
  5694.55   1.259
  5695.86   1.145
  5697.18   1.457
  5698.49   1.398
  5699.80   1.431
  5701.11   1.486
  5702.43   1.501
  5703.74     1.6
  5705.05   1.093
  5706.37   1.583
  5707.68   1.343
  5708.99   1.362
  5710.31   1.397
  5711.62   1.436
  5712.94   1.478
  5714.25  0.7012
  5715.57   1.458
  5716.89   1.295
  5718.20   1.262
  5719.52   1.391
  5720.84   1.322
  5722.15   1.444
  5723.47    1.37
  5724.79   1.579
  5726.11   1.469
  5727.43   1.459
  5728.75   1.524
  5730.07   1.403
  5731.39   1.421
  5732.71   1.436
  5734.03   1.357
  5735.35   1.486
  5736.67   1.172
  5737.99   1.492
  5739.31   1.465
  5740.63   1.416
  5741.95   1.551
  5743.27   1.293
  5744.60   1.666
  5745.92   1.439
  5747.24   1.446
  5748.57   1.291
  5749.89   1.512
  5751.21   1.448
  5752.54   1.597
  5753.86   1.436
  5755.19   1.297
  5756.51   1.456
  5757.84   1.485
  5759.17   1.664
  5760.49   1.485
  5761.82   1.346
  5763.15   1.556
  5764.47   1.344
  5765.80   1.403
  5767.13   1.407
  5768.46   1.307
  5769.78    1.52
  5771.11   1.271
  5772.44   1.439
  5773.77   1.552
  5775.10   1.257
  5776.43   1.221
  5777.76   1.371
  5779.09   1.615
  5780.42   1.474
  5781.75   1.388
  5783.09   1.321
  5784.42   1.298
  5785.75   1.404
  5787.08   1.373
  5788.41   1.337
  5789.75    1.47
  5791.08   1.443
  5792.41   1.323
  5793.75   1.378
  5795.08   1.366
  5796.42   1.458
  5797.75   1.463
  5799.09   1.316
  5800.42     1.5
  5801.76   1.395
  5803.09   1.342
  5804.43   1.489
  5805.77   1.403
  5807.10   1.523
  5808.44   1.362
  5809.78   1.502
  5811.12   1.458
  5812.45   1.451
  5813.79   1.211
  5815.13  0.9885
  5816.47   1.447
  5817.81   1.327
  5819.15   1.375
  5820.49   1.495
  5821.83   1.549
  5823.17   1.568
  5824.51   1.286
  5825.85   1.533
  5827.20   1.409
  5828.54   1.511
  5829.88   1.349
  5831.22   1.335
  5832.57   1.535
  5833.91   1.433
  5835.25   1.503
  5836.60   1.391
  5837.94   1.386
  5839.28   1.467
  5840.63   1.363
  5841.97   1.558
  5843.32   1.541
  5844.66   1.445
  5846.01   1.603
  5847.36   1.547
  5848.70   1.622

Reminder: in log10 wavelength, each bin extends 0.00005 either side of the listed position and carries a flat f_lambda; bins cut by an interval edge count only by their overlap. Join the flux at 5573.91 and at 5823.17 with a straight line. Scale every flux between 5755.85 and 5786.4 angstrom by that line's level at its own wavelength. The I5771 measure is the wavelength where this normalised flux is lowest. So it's 5776.43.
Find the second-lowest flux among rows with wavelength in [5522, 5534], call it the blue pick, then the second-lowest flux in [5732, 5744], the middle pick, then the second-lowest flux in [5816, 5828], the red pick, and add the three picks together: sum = 3.91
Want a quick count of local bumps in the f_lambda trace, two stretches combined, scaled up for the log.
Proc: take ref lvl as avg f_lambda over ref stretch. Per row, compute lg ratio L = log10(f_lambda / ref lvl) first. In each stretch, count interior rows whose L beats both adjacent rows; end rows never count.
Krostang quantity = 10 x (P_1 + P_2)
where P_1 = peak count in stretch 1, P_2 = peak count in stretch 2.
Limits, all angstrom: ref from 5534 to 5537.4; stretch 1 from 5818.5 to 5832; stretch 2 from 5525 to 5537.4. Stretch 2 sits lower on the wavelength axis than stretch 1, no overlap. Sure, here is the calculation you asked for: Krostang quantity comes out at 60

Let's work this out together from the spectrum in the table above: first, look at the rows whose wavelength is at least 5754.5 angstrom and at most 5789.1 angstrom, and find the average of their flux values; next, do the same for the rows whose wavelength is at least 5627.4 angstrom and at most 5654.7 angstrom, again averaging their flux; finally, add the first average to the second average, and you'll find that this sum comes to 2.82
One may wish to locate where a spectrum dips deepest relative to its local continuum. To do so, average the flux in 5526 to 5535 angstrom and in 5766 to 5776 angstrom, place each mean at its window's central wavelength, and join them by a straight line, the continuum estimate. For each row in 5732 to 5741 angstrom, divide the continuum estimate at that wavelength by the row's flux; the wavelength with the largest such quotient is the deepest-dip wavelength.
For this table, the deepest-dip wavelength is 5736.67 angstrom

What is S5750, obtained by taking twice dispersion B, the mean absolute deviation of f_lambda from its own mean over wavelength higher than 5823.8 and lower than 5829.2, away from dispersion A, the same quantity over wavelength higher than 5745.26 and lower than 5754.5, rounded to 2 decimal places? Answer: -0.12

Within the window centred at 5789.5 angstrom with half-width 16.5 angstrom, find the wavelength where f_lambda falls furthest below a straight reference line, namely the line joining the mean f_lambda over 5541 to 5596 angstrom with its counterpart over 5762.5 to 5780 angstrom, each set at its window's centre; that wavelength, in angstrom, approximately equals 5776.43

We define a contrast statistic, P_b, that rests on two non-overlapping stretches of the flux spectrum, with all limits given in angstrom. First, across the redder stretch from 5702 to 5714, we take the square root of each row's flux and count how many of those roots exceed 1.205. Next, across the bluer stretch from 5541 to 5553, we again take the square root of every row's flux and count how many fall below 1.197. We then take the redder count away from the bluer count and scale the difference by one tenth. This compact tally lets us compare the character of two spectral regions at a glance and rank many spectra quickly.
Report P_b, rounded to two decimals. 0.10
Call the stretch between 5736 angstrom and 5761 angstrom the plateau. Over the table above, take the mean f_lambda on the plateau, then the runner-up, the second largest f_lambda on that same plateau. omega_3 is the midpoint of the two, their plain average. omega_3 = 1.56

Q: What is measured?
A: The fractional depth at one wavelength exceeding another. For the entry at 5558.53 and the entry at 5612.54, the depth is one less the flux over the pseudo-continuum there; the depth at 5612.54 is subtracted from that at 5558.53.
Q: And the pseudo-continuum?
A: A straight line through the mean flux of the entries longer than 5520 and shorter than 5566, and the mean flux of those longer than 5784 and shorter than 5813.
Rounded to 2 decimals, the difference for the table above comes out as 0.10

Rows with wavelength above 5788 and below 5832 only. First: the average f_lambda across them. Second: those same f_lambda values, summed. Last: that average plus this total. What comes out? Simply 48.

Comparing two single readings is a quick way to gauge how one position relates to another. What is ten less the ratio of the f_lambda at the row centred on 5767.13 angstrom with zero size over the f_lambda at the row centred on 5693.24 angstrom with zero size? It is 9.04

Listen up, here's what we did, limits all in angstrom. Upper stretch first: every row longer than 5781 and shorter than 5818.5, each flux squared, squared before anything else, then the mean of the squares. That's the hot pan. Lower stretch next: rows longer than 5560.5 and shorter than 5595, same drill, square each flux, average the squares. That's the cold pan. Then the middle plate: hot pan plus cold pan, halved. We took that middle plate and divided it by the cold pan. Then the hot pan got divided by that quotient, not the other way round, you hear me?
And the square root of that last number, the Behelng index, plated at 1.340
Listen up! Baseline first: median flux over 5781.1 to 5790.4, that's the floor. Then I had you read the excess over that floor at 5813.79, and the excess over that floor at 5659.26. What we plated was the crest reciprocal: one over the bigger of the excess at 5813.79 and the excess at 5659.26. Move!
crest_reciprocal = 167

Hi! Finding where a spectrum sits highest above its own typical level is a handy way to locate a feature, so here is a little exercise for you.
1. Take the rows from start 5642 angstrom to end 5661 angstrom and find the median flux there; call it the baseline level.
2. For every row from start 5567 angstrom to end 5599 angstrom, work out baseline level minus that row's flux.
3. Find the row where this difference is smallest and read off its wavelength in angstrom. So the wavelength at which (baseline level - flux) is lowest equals 5581.61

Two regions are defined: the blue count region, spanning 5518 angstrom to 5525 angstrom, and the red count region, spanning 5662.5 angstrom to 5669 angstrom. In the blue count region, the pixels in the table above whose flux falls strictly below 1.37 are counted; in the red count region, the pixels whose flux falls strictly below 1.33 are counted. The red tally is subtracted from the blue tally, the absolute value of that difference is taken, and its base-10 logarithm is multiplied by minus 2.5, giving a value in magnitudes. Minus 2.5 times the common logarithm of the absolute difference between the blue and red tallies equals -0.75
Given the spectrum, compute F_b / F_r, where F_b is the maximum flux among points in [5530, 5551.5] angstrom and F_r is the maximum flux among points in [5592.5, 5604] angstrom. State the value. 1.06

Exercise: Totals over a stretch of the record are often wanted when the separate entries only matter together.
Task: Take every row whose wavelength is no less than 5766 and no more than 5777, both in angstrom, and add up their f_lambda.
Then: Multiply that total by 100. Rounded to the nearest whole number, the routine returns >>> 1097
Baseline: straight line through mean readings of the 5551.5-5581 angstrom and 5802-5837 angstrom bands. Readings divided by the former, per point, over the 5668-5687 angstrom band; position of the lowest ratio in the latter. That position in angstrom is 5672.31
